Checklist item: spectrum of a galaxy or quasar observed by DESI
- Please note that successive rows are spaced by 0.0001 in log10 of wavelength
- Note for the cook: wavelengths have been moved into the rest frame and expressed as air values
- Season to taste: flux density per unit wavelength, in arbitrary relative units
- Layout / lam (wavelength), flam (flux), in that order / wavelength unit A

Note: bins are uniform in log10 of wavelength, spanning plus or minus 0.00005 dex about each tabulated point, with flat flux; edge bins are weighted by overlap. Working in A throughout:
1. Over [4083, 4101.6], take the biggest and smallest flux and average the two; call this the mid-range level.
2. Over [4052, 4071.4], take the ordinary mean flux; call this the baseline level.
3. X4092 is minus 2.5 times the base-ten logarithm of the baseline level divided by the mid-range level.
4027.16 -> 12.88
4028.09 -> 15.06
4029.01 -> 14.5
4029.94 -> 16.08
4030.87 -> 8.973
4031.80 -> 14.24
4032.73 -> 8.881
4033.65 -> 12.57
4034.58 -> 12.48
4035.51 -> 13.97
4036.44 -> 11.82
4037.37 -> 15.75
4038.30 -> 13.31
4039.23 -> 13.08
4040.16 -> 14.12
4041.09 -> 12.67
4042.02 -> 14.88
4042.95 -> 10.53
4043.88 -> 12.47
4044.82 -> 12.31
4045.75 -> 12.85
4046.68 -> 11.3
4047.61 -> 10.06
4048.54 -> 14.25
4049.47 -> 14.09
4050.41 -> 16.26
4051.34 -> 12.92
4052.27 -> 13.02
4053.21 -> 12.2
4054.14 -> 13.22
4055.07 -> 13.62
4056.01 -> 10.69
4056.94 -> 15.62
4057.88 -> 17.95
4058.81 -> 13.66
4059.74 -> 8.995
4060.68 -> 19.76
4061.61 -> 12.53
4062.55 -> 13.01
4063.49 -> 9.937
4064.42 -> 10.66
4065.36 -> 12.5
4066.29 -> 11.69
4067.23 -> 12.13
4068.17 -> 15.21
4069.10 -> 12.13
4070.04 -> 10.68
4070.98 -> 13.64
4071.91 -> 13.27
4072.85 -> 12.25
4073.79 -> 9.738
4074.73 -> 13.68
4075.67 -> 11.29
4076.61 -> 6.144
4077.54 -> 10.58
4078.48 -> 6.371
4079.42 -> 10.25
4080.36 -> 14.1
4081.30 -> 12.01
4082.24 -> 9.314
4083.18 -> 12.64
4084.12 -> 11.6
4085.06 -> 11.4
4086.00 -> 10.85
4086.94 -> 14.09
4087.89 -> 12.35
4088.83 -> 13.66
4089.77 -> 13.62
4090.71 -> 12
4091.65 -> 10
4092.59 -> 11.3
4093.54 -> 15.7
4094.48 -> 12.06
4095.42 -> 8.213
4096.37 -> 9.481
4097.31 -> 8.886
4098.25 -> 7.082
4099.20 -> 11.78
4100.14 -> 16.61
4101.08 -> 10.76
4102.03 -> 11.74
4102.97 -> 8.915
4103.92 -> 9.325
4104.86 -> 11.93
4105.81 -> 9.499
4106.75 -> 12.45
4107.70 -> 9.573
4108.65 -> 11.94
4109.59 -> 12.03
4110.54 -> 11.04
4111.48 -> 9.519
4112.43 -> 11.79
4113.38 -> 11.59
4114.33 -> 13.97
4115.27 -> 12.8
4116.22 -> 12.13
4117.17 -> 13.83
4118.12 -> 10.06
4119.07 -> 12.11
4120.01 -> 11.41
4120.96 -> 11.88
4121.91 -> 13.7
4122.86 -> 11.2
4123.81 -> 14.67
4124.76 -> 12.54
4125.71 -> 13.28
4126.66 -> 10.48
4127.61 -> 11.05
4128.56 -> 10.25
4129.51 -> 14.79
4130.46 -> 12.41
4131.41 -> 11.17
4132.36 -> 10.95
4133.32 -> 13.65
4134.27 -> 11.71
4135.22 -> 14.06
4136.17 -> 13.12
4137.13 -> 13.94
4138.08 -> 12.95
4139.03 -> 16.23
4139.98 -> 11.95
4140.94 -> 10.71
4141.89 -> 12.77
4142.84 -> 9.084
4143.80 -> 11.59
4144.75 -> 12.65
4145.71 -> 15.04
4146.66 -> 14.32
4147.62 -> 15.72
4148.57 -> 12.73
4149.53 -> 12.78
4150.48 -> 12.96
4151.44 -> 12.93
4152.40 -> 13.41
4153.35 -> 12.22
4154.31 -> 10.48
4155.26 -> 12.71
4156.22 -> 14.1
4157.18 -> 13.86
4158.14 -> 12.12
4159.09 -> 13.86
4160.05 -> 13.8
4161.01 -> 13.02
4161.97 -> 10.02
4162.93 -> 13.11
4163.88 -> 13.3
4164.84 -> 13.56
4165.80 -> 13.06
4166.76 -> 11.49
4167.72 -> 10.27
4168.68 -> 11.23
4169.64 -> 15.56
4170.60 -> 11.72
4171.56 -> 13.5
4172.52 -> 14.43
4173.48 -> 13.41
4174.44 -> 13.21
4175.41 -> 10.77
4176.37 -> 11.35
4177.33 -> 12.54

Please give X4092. -0.100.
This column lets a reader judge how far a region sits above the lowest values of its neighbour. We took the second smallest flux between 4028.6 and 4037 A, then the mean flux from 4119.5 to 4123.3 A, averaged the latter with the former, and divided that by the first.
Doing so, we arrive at 1.17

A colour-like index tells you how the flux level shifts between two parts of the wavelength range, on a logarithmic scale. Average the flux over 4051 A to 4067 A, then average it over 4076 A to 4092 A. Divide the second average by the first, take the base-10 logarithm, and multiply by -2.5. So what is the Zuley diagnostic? 0.16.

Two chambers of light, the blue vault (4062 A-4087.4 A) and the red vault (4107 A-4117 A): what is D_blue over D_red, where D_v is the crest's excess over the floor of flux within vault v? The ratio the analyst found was 2.0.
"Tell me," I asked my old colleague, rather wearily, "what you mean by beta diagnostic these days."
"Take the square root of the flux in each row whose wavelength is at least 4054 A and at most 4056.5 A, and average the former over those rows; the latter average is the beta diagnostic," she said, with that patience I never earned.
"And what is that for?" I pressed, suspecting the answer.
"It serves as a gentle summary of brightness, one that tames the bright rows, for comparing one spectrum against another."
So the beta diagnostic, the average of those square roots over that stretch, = 3.53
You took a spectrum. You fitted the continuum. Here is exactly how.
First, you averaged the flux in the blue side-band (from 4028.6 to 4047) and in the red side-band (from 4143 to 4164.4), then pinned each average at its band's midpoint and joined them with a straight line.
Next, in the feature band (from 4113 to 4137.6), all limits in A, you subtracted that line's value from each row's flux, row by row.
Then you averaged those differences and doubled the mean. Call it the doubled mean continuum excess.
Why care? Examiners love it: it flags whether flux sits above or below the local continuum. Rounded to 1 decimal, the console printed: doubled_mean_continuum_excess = -1.1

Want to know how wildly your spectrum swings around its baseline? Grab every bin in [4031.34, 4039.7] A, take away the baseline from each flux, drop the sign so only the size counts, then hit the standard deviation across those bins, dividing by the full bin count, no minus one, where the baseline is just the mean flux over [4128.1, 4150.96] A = 1.2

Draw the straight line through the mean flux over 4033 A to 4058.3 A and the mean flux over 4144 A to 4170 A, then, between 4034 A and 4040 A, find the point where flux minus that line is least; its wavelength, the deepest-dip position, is 4036.44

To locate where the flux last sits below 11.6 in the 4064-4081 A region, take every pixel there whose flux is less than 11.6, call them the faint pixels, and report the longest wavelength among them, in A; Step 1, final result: 4079.42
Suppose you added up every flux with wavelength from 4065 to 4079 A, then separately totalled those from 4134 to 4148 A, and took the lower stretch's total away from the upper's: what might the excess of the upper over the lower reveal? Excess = 25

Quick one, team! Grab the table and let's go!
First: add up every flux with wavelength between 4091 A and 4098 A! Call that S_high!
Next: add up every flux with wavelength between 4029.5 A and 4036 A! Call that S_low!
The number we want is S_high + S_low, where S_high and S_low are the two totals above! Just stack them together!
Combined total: 163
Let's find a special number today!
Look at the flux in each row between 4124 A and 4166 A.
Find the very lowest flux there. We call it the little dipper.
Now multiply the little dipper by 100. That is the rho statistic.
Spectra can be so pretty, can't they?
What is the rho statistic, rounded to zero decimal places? 908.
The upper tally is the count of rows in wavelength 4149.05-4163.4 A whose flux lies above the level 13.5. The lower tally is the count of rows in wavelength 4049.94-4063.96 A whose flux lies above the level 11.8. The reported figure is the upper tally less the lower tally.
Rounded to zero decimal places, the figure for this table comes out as -8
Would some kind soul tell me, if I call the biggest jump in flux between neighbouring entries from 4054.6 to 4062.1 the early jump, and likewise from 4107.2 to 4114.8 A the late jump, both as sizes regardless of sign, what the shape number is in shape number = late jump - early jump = -8.4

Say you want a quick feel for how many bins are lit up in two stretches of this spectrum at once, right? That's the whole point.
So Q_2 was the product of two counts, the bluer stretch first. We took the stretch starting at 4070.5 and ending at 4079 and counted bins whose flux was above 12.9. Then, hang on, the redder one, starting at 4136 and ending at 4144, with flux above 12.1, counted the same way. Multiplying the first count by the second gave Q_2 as 15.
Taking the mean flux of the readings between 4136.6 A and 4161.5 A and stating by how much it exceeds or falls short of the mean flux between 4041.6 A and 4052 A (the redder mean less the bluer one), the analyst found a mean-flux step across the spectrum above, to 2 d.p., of 0.10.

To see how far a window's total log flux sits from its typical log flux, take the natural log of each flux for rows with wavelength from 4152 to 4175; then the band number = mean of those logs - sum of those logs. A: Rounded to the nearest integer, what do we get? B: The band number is -59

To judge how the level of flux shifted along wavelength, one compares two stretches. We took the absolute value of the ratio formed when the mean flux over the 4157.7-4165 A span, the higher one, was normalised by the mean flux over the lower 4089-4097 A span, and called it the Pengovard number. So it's 1.11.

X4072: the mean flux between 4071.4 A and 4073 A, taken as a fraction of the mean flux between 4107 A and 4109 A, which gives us 1.2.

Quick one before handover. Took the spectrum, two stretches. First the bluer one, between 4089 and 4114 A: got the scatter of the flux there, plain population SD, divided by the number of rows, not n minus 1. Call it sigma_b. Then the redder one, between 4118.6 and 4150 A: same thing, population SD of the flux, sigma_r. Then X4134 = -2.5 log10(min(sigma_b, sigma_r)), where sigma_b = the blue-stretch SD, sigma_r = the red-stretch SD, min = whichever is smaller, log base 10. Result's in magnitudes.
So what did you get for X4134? -0.5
